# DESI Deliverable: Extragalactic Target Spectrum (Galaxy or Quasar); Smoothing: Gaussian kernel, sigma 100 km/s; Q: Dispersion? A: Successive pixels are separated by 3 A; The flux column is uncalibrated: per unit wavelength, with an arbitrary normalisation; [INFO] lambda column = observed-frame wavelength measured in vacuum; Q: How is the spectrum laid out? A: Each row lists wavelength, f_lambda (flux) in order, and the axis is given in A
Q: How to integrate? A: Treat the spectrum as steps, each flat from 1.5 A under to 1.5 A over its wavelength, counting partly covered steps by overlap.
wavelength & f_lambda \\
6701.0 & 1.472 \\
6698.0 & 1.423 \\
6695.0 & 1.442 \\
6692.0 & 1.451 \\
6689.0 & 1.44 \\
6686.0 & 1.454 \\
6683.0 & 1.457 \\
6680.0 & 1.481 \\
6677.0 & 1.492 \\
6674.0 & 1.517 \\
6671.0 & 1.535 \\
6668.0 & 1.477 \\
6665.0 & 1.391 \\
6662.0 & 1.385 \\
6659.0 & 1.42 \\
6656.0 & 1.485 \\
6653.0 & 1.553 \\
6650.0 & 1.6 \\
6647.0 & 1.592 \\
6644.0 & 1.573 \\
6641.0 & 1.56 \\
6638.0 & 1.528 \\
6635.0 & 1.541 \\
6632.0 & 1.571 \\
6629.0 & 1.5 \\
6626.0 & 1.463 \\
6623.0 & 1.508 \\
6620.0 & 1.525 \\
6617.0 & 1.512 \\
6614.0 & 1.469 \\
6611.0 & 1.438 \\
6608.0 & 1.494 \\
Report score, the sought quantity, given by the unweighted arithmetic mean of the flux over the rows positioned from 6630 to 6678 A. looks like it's 1.51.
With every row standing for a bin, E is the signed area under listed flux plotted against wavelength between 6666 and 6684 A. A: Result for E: 27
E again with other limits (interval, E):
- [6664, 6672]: 12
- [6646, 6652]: 10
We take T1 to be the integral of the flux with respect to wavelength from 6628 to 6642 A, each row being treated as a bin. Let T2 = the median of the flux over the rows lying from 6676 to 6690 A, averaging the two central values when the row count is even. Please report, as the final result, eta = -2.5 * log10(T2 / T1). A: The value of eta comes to 2.93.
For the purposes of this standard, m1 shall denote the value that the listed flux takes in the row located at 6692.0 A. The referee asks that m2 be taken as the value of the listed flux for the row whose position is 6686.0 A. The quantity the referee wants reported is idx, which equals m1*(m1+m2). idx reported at 4.22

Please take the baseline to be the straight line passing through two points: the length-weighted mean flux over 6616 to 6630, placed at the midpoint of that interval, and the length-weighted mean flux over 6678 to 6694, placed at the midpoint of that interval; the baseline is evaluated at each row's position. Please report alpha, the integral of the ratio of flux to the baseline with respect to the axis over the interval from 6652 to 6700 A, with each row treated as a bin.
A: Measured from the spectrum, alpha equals 48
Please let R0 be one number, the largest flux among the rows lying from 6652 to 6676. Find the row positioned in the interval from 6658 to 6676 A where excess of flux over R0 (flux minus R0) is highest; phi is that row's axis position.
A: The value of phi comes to 6671.0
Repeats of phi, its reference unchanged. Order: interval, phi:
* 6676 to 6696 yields 6677.0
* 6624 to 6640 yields 6632.0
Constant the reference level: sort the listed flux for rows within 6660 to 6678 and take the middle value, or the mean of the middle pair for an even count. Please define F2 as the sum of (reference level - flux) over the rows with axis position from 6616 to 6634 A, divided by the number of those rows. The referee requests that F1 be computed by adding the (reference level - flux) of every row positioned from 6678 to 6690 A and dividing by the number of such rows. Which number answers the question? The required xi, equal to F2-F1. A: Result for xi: -0.06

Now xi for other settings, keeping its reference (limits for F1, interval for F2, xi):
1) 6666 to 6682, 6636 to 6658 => -0.06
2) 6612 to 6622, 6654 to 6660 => 0.05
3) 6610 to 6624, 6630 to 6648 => -0.07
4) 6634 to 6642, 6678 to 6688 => 0.08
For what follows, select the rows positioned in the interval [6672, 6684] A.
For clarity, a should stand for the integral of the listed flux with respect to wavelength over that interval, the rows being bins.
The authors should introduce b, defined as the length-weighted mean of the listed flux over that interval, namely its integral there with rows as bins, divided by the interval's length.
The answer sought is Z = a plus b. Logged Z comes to 19.4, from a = 17.9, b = 1.49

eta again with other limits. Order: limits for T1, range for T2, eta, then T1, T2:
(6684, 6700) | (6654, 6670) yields 3.03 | 23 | 1.42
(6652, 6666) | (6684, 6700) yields 2.87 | 20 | 1.44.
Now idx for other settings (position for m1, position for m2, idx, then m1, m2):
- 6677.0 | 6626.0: 4.41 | 1.492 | 1.463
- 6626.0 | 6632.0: 4.44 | 1.463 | 1.571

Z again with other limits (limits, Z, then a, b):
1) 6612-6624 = 19.5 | 18.0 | 1.50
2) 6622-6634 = 19.7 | 18.1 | 1.51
